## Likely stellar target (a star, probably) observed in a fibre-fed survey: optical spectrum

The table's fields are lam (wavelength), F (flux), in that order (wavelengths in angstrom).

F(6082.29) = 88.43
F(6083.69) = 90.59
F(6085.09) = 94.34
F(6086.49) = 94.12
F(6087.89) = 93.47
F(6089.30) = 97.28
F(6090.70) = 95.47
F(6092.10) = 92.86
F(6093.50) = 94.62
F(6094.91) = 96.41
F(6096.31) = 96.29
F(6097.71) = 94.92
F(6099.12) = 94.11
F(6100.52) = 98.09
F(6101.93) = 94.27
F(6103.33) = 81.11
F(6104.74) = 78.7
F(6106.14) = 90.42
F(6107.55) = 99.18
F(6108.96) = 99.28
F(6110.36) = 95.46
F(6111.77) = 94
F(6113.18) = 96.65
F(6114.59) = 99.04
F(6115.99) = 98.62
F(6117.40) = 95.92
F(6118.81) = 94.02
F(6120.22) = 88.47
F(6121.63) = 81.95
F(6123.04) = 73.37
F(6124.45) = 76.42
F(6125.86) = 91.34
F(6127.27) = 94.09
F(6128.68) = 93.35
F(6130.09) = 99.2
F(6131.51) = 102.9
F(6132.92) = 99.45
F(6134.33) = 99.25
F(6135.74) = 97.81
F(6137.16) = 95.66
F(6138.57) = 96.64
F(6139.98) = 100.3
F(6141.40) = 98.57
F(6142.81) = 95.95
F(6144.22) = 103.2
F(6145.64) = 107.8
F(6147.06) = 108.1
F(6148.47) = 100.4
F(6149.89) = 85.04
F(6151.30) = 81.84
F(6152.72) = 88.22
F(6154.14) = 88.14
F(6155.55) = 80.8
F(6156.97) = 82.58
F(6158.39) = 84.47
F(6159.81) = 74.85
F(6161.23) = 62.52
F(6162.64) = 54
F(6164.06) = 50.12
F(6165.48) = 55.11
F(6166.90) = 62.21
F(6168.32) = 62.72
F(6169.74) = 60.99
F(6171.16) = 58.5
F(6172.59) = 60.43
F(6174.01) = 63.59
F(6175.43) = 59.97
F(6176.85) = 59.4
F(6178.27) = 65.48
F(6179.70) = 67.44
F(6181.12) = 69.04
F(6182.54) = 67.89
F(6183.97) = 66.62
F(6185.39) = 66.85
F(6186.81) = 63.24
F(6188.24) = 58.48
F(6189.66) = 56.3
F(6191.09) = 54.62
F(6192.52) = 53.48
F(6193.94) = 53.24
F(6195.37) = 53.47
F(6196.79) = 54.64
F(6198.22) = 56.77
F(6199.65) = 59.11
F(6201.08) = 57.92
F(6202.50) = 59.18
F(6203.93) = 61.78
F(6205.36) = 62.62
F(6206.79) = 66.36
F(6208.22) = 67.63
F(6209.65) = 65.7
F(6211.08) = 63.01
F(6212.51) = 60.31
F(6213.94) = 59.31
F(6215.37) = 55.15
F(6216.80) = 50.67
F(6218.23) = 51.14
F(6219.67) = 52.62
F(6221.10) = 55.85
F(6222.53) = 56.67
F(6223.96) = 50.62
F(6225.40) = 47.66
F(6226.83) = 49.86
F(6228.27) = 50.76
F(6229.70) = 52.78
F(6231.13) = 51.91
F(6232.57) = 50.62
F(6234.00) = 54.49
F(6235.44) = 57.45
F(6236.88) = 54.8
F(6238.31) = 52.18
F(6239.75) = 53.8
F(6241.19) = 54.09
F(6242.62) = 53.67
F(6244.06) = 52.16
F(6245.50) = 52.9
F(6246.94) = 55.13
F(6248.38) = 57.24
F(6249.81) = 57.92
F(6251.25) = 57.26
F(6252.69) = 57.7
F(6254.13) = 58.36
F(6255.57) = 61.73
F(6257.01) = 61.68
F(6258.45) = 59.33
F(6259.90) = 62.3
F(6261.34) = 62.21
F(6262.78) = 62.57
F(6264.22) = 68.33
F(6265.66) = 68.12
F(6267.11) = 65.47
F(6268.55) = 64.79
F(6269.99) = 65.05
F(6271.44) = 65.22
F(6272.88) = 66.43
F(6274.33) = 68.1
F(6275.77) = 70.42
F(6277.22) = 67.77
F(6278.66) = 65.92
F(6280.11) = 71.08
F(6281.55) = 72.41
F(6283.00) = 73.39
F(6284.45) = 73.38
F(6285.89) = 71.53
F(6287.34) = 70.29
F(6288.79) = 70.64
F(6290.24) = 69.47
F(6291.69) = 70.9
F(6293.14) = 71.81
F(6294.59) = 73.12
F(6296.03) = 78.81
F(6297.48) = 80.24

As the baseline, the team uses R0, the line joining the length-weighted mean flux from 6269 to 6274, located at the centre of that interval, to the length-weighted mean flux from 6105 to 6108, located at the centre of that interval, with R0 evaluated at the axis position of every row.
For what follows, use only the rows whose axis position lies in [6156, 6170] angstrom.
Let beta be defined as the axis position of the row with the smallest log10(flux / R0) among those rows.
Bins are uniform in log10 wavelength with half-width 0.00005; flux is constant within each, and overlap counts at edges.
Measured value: 6164.06 angstrom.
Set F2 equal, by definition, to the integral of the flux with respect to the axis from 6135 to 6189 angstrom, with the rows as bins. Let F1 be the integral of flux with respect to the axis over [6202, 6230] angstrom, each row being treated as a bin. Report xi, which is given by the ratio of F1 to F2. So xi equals 0.39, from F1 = 1596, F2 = 4126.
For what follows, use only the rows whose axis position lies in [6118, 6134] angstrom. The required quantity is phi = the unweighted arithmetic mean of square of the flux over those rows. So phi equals 8258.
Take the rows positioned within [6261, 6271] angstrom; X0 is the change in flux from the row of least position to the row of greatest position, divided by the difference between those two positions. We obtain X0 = 0.3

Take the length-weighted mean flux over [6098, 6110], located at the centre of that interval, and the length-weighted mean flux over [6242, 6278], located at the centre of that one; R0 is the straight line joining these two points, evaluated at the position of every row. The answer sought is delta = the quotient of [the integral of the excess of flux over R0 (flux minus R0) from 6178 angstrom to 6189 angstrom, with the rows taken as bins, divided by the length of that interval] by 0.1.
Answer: -110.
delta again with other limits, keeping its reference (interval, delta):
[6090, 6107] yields -8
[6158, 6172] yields -182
